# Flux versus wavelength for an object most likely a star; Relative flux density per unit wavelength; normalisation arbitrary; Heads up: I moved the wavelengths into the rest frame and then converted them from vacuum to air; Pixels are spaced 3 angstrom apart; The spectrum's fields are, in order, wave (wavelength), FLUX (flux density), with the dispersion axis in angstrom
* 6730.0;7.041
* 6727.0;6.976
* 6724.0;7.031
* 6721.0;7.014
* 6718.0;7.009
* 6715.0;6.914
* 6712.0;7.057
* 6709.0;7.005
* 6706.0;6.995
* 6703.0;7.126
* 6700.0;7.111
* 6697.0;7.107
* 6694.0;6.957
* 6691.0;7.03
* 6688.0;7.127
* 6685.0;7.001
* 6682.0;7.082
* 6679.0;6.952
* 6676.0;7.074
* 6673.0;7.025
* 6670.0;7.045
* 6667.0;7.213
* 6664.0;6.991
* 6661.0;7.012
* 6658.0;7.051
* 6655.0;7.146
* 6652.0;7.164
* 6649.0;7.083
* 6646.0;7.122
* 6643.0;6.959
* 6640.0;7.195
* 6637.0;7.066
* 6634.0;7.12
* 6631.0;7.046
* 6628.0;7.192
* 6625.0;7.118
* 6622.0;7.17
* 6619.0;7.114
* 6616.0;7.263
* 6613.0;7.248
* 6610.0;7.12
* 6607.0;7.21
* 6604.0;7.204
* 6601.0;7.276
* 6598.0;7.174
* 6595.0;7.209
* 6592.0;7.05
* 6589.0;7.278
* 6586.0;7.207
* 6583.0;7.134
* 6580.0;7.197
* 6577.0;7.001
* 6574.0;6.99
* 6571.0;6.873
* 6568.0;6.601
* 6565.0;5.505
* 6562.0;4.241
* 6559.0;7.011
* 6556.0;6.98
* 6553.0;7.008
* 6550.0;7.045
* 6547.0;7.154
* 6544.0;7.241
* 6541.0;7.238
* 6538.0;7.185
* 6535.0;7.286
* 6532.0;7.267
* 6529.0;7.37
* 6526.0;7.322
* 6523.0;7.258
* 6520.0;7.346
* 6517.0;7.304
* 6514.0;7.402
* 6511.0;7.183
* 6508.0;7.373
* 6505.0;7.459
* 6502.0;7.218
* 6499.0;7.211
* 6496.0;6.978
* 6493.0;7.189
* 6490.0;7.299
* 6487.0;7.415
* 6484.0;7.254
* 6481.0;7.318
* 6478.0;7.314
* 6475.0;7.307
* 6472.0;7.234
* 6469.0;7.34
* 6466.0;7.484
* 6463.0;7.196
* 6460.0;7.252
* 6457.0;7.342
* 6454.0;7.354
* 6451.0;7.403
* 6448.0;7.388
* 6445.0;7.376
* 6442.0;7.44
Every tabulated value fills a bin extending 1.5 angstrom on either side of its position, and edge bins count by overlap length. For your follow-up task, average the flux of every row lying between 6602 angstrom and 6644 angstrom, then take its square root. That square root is 2.67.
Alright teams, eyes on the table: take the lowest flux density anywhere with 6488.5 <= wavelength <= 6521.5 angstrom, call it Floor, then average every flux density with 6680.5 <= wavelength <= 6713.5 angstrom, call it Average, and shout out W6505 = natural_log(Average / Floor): 0.011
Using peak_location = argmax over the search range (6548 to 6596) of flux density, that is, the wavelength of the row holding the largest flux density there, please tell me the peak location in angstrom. 6589.0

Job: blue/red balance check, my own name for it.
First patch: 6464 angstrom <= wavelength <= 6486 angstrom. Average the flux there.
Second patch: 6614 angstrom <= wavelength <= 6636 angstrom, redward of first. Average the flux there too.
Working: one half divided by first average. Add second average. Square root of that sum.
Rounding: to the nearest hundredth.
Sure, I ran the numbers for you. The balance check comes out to 2.69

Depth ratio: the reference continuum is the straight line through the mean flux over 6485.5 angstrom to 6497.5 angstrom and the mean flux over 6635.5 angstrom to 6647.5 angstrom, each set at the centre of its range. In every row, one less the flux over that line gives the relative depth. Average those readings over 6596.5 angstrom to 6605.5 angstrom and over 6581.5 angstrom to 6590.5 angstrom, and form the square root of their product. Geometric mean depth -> 0.012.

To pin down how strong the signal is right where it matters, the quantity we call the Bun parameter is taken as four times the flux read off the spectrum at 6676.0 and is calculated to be 28.3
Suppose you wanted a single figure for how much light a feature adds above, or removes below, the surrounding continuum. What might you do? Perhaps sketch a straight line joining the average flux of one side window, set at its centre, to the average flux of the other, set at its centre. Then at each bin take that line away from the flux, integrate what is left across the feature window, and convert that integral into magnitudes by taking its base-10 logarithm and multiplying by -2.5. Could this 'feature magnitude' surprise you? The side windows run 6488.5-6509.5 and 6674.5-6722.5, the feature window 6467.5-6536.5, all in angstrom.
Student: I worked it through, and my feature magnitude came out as -1.2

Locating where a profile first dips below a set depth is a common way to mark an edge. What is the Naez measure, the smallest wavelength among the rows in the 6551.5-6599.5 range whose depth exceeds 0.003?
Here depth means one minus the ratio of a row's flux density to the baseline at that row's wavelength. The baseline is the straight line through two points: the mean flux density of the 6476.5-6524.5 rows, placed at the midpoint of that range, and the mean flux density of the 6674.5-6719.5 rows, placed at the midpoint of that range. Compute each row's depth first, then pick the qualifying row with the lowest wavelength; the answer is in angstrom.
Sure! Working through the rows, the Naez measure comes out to 6553.0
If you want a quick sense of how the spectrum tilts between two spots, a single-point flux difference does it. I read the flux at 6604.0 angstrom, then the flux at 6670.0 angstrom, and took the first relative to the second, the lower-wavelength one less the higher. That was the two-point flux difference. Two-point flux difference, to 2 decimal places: 0.16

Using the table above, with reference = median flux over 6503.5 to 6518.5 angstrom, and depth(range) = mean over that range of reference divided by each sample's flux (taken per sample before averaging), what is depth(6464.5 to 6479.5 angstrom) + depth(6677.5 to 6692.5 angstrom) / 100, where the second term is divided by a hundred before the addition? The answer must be 1.02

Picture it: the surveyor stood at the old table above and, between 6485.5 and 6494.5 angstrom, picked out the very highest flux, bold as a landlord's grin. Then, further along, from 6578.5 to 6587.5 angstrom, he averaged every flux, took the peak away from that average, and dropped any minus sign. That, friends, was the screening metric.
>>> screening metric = 0.24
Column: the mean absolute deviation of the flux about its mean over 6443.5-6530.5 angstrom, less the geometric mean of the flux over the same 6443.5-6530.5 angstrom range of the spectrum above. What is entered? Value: -7.23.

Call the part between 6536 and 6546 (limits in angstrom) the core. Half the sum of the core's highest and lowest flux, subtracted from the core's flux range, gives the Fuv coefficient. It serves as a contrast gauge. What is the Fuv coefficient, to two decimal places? -7.16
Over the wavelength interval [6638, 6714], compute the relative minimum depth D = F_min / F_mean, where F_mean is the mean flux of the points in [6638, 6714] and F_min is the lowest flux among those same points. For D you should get 0.984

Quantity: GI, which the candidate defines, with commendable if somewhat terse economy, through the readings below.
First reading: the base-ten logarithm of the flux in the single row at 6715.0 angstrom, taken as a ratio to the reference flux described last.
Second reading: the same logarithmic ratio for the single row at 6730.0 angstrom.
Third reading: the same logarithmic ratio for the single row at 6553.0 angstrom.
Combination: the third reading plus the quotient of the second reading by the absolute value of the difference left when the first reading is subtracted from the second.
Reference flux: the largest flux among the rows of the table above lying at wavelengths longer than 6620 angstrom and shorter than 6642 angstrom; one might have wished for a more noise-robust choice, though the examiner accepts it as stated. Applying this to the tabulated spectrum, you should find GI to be -1.2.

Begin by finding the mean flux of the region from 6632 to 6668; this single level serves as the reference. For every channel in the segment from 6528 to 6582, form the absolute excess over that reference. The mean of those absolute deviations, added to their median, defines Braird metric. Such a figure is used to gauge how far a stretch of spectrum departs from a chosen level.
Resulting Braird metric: 0.51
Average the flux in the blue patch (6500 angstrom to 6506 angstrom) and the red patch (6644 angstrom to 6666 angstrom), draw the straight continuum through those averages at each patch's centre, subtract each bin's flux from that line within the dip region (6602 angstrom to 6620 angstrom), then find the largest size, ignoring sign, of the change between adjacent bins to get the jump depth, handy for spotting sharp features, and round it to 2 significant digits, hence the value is 0.14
